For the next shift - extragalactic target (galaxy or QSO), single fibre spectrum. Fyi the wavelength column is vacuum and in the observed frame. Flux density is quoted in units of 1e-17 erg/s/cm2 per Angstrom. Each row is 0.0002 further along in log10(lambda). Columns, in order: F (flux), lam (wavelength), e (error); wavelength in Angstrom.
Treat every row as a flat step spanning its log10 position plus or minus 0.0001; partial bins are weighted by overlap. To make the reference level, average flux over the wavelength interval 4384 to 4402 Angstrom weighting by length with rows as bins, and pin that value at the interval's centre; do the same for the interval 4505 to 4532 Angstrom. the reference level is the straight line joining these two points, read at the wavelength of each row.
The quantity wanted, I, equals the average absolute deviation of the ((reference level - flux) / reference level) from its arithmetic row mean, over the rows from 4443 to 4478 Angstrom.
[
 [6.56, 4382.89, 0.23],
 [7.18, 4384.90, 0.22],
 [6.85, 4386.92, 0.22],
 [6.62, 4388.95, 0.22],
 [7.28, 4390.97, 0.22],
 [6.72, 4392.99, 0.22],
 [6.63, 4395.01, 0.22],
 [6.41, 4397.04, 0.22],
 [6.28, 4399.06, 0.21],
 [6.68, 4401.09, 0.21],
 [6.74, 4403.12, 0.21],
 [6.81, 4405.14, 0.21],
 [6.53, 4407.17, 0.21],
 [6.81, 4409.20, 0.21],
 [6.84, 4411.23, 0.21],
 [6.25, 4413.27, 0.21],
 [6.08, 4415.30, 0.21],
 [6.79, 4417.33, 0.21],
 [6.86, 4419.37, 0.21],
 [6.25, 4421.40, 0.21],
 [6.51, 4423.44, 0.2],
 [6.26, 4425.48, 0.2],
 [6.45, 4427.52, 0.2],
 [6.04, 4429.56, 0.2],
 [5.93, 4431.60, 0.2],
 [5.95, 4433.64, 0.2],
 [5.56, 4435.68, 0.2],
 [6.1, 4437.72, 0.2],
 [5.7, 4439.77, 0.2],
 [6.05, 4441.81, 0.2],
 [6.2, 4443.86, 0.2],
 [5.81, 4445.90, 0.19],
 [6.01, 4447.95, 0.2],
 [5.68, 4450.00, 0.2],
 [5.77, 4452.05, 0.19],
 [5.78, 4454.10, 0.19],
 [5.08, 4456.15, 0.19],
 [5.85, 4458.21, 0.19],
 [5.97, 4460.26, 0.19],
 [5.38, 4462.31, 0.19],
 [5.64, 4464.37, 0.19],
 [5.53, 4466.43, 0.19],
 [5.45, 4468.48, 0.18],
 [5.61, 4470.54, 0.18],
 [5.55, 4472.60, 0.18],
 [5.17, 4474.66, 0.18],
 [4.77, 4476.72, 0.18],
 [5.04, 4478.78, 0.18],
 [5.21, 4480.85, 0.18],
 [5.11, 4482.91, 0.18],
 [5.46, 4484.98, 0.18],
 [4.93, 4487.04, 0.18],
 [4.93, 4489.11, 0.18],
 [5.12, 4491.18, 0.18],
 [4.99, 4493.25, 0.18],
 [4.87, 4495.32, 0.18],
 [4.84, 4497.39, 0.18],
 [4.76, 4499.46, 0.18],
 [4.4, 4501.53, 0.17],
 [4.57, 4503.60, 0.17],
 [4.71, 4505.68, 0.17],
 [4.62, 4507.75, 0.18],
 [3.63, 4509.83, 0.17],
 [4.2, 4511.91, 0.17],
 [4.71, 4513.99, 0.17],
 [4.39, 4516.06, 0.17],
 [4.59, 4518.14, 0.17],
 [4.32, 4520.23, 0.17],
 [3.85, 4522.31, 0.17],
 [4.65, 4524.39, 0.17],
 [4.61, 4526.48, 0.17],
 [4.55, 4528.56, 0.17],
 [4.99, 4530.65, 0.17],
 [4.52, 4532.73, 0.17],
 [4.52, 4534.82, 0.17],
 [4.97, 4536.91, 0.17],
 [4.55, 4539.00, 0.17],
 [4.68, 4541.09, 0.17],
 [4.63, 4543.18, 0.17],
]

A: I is 0.036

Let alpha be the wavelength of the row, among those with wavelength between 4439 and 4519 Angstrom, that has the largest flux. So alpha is 4443.86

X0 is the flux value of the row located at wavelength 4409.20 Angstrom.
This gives 6.81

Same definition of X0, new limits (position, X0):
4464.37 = 5.64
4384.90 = 7.18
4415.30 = 6.08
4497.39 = 4.84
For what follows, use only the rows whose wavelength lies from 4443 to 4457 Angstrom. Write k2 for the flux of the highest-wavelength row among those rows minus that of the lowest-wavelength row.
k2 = -1.12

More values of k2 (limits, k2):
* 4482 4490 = -0.18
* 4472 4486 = -0.09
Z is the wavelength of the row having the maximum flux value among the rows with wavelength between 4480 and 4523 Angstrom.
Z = 4484.98 Angstrom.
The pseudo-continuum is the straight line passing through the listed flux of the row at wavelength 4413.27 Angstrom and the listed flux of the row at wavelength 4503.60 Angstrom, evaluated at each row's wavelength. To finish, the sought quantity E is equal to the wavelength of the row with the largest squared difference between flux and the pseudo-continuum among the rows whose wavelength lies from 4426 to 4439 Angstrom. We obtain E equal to 4427.52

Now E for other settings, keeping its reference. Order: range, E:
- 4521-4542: 4536.91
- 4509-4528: 4509.83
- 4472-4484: 4472.60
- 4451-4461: 4460.26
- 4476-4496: 4484.98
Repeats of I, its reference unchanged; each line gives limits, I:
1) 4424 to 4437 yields 0.027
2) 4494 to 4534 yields 0.059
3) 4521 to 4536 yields 0.052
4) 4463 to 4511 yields 0.037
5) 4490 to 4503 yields 0.024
